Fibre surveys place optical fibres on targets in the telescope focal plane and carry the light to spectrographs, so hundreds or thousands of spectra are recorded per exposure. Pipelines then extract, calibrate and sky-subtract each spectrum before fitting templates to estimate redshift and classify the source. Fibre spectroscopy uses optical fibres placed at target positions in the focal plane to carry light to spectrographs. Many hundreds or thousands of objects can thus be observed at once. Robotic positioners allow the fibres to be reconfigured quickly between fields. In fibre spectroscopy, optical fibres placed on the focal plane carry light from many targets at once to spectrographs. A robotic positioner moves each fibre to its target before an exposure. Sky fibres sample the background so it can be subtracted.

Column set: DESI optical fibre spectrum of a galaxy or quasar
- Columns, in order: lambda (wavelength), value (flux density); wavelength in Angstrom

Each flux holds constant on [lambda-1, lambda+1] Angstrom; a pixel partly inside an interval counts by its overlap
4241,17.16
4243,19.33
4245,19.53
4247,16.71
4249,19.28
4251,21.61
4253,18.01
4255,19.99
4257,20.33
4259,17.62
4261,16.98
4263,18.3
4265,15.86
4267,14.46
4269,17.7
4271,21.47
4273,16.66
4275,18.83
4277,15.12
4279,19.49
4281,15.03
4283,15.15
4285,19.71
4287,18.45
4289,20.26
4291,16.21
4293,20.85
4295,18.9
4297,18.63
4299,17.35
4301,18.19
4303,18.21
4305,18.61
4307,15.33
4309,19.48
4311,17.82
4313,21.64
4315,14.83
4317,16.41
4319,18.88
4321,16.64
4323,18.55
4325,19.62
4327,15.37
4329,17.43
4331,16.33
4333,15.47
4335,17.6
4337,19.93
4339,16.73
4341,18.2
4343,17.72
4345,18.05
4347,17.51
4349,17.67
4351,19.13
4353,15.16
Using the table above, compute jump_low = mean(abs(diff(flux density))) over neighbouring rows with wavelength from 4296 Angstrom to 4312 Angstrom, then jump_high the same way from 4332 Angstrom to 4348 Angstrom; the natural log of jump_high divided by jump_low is -0.10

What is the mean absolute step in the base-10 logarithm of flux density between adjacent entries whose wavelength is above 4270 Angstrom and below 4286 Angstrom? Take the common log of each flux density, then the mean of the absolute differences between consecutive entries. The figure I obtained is 0.086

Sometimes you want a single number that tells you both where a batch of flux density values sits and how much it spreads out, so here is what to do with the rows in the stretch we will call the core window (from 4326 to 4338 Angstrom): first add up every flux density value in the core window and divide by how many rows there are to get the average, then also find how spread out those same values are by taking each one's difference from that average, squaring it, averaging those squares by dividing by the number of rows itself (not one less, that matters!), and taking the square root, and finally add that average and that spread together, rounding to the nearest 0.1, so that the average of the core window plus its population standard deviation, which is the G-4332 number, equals 18.6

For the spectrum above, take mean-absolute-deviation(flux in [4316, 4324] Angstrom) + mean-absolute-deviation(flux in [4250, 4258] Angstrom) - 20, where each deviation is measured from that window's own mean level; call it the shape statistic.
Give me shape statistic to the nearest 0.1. -17.9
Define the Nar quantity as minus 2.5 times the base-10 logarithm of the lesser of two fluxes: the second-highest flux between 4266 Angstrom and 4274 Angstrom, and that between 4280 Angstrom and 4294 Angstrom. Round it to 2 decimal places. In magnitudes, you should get -3.12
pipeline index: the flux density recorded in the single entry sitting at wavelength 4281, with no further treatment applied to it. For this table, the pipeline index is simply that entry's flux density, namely 15.03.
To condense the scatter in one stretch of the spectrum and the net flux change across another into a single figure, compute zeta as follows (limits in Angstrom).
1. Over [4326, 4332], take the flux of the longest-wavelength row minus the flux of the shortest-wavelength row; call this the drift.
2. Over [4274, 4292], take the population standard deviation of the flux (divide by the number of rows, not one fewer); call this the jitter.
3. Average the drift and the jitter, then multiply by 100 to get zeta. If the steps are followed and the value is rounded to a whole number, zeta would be 151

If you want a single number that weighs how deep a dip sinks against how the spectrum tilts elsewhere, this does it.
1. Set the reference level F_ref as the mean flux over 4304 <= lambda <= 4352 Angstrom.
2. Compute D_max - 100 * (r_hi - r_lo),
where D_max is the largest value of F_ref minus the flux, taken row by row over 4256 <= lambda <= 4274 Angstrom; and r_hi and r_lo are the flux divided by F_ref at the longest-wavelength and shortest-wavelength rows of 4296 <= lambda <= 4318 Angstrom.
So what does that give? 16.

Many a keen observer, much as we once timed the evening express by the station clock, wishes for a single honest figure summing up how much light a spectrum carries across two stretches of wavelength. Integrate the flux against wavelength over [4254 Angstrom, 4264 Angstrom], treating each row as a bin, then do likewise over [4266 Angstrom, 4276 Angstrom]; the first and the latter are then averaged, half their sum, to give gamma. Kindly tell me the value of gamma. 182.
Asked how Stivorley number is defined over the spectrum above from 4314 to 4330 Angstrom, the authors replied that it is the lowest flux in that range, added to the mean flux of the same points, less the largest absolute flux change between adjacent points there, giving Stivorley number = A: 27.8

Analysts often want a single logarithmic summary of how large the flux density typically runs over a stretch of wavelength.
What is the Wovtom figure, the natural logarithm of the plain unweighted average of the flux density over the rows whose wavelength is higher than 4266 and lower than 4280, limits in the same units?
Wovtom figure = 2.87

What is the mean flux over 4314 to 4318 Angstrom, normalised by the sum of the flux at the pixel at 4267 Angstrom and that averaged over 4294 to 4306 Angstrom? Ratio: 0.477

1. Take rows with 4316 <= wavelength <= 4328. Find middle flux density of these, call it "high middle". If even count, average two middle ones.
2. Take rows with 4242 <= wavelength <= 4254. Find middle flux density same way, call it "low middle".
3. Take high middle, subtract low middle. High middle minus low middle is -1.7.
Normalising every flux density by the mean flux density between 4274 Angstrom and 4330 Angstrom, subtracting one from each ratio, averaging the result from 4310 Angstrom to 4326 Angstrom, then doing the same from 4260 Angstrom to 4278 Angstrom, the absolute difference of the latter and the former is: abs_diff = 0.044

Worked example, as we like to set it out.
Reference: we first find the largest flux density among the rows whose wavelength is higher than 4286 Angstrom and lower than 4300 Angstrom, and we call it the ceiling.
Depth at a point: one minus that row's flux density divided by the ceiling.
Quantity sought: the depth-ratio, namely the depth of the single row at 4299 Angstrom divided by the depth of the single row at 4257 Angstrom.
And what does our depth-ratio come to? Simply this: 6.7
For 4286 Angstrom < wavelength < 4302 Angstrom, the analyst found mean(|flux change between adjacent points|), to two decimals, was 2.12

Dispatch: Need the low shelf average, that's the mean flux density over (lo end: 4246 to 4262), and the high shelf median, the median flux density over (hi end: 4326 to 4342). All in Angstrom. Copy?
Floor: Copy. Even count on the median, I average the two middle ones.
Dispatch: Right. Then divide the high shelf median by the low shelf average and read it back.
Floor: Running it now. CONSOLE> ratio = 0.91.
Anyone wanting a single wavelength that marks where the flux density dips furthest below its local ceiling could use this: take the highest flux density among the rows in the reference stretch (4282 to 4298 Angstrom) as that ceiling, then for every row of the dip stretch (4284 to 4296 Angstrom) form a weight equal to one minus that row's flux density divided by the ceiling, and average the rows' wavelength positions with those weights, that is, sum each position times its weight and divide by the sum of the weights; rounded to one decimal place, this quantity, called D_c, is 4290.1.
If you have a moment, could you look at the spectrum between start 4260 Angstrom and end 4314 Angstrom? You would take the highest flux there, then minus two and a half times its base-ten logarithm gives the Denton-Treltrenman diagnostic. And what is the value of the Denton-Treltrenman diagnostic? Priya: -3.34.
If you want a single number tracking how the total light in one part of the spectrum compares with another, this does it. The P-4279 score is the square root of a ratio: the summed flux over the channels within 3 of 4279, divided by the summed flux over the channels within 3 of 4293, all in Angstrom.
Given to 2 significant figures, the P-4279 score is 0.94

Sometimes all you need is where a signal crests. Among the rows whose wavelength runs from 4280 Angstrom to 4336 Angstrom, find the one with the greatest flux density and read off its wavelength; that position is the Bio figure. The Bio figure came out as 4313 Angstrom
